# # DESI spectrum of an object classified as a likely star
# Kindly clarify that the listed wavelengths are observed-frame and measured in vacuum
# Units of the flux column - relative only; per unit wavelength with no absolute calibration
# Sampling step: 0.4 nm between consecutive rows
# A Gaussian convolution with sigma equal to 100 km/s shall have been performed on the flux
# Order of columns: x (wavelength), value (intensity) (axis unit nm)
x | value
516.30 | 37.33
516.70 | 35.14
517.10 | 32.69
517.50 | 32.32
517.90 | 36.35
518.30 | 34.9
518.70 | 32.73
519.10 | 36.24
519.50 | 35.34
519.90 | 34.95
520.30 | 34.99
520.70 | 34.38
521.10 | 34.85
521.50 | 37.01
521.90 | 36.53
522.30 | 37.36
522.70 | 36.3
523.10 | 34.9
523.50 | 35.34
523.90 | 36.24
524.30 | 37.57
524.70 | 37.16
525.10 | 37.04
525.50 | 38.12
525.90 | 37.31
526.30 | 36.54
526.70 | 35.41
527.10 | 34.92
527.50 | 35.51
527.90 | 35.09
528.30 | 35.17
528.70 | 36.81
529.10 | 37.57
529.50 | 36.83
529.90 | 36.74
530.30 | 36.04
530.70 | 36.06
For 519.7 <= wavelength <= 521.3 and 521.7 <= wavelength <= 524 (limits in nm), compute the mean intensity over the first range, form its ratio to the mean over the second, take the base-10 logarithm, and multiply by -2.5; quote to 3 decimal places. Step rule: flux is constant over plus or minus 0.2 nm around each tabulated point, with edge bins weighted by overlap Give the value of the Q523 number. 0.040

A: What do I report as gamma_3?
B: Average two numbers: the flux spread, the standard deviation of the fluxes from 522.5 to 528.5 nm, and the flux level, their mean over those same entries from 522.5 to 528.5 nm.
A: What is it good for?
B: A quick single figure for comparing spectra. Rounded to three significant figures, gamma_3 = 18.6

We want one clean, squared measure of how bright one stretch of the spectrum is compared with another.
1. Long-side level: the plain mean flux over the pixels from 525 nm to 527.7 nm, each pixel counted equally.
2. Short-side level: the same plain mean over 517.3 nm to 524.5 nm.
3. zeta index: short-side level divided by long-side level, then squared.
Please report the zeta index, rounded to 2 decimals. 0.95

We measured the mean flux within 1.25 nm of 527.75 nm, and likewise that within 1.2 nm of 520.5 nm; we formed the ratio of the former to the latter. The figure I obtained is 1.01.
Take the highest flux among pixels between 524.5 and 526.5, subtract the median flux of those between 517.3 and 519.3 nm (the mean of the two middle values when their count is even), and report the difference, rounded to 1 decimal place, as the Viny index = 3.2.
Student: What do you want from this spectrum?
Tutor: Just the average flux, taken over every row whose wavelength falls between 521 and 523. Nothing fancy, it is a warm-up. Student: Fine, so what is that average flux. 36.4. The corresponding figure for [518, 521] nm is 34.8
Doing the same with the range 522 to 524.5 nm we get 36.3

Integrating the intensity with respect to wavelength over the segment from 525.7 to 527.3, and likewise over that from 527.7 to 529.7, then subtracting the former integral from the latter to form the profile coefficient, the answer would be 15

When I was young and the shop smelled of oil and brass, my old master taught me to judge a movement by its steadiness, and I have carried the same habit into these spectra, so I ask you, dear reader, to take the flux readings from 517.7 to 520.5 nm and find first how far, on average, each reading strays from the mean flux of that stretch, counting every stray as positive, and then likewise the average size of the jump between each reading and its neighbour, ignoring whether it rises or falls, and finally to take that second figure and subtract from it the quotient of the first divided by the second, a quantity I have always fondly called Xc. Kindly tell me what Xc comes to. 0.9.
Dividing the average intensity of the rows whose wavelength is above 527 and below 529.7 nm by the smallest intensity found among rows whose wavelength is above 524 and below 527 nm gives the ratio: 1.02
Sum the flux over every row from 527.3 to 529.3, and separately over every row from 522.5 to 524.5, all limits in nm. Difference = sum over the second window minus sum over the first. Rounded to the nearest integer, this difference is 0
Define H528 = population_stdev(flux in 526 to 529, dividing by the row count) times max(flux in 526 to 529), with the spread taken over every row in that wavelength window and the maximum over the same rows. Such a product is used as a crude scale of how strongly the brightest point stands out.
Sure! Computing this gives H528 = 25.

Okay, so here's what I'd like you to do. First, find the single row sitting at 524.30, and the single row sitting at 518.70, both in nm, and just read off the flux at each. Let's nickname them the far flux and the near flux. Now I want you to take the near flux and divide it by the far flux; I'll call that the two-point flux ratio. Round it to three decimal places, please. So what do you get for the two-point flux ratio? 0.871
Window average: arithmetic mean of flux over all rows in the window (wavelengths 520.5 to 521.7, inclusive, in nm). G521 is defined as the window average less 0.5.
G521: 34.9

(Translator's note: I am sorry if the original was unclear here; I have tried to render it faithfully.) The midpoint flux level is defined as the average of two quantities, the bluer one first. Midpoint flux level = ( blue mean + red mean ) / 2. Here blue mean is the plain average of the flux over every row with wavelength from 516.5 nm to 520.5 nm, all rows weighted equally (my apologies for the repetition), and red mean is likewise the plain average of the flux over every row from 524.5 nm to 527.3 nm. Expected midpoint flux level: 35.6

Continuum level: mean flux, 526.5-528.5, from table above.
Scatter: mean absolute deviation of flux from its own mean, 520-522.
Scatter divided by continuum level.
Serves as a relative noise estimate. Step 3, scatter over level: 0.028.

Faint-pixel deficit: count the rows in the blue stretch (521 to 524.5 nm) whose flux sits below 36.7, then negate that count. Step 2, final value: -6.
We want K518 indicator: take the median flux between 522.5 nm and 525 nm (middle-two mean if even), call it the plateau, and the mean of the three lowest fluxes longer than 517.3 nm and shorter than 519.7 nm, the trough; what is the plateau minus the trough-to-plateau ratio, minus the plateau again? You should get -0.919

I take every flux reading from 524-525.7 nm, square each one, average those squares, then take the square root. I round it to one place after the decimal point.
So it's 37.5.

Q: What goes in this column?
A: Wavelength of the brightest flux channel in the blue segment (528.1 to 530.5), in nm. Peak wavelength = 529.10 nm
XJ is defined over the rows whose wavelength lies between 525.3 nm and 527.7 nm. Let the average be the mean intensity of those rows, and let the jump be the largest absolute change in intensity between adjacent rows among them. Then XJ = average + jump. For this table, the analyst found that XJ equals 37.43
